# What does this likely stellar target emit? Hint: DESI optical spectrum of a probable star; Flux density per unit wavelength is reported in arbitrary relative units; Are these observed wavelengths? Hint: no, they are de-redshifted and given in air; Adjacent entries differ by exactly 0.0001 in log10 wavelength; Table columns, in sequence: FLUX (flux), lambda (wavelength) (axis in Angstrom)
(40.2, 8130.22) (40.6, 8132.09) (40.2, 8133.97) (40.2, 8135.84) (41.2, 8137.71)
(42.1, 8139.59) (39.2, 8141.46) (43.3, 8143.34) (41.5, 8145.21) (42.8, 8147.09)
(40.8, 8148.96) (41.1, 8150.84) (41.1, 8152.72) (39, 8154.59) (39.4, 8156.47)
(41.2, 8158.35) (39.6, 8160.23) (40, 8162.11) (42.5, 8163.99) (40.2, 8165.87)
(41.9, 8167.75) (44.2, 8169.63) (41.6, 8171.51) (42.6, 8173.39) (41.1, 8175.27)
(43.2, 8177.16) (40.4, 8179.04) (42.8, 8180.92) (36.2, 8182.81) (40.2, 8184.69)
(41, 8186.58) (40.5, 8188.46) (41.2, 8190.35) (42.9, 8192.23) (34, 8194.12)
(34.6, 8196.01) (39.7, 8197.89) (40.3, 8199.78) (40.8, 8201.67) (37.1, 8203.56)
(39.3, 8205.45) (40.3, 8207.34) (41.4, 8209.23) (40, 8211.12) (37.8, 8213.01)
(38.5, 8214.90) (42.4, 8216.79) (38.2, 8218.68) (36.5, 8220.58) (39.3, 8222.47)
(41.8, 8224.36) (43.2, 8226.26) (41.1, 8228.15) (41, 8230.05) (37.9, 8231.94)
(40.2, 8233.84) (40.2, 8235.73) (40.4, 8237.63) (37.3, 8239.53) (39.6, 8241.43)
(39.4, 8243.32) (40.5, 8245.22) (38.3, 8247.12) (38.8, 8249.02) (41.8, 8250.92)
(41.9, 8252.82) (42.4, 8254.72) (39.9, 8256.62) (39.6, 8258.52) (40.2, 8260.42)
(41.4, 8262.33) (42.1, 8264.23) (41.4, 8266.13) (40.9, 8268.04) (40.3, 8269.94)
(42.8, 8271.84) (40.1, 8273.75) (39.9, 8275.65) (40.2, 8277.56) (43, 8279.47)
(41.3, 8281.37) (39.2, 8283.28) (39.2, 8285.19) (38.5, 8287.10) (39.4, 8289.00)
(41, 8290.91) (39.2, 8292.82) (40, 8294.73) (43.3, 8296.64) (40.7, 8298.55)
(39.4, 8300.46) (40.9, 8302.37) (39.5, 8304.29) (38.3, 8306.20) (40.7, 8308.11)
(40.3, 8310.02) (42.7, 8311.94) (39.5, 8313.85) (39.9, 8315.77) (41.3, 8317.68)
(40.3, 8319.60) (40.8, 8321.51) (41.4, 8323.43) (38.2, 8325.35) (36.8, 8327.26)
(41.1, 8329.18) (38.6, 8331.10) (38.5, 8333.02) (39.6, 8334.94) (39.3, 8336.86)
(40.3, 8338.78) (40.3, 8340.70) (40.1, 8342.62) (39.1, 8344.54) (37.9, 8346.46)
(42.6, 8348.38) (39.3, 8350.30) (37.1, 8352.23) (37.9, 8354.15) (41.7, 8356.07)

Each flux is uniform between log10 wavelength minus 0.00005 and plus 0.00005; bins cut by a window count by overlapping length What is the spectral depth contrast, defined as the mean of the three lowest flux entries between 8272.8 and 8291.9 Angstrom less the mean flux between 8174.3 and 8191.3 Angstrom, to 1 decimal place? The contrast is -1.8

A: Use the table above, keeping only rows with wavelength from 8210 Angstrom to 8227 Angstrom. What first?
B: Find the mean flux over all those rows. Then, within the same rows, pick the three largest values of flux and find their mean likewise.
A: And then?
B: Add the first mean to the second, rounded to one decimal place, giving 82.2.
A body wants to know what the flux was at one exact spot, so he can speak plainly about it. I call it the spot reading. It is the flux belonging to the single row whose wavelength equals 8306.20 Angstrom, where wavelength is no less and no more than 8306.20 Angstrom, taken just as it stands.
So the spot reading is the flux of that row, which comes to 38.3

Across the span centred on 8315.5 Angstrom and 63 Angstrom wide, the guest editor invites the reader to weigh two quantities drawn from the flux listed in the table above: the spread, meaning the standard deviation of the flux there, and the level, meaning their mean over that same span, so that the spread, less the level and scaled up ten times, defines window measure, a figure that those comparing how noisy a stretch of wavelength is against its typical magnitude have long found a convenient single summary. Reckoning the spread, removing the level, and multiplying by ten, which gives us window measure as -386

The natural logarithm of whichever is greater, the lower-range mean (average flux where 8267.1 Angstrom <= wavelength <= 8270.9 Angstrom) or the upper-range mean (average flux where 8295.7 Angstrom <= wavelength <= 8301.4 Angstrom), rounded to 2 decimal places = 3.72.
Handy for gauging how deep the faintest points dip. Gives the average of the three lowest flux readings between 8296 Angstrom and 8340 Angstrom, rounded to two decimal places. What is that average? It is 37.77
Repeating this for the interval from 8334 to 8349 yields 38.77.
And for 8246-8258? 39.00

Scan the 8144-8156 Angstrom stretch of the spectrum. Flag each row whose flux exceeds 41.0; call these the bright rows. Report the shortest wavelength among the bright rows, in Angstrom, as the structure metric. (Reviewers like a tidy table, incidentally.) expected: 8145.21 Angstrom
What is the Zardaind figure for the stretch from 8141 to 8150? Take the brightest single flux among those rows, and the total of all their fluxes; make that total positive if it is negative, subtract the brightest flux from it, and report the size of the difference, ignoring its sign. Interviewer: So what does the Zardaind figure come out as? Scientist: 164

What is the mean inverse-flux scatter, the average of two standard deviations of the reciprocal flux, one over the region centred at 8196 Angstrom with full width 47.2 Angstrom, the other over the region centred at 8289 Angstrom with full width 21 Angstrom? 0.0013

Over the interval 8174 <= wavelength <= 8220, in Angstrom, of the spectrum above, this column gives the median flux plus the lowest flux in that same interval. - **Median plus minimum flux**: 74.3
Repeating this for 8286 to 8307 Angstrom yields 77.8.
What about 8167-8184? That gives 78.1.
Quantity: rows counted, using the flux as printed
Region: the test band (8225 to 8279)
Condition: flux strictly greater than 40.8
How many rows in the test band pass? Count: 11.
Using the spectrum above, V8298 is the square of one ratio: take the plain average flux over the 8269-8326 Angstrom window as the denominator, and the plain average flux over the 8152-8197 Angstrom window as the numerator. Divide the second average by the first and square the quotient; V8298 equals 1.005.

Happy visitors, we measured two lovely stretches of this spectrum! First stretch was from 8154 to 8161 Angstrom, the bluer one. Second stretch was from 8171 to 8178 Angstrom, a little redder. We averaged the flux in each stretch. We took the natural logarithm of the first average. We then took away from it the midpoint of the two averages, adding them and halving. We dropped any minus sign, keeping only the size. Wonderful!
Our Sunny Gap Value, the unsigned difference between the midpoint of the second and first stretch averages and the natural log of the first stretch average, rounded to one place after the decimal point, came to 37.3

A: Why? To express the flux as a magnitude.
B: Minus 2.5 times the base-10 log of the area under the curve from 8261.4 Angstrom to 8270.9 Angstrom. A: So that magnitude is -6.48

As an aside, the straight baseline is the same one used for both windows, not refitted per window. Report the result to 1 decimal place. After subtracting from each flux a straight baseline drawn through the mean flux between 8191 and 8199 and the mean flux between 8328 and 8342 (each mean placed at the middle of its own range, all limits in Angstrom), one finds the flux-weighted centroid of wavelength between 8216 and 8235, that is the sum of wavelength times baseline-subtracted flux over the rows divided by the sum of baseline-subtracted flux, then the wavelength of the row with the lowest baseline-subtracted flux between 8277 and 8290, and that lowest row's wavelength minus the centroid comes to 61.6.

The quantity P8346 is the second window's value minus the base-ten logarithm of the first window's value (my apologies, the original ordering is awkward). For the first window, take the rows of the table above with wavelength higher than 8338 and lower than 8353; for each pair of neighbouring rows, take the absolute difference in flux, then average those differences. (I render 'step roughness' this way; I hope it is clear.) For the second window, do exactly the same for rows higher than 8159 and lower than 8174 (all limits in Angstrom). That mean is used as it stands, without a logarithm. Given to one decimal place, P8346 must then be 1.6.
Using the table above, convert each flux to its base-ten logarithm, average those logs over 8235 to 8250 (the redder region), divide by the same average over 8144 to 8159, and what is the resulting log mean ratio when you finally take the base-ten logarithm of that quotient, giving -0.005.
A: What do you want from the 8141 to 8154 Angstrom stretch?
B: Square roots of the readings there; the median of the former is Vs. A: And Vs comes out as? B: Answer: 6.41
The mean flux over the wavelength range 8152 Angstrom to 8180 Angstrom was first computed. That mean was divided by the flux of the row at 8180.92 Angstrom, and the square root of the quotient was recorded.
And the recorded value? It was 0.98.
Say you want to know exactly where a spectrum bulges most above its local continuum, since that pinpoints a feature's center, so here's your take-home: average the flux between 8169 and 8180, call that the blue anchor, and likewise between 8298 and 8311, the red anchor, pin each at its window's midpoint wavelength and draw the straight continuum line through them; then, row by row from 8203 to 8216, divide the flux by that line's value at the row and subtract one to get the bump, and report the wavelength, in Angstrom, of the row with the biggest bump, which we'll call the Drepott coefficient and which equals 8209.23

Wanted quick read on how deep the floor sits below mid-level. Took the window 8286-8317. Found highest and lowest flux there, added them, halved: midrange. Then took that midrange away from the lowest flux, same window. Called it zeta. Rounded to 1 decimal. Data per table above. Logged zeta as -2.5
